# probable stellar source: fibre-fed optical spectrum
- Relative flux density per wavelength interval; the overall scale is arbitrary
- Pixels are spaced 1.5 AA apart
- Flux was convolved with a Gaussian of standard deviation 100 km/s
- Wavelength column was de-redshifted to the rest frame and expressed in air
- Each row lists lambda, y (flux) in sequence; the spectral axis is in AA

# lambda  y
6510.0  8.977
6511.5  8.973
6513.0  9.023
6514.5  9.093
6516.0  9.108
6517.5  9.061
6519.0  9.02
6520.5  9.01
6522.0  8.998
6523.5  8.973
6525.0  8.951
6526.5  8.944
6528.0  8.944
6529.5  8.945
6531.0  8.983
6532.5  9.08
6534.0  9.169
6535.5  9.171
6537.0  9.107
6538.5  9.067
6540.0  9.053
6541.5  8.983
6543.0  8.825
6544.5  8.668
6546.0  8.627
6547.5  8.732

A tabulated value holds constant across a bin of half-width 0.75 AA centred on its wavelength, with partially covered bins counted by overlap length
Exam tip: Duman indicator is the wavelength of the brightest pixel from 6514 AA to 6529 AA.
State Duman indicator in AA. 6516.0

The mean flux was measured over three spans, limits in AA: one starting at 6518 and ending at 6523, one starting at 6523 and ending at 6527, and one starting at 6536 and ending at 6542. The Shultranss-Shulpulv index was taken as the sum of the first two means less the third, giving 8.91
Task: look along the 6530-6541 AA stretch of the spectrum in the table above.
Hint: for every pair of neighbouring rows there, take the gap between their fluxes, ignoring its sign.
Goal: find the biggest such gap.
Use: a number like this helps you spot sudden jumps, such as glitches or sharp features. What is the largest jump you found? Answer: 0.097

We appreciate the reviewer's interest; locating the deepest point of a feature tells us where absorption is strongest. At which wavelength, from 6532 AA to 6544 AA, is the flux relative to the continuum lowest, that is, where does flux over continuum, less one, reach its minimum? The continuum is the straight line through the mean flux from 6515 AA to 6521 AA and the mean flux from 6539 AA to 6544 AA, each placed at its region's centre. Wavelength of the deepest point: 6543.0 AA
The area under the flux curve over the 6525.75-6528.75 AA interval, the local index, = 26.83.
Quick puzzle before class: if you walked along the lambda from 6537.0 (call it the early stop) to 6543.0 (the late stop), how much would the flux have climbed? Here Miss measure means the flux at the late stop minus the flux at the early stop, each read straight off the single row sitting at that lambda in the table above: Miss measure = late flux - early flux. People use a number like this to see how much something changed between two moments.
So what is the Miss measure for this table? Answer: -0.28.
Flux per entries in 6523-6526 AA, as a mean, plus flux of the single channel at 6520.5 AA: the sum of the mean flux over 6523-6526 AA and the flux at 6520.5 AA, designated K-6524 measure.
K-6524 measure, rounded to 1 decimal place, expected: 18.0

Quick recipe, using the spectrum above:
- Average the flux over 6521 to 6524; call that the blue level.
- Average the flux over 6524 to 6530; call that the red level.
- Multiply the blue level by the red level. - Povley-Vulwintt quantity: 80.4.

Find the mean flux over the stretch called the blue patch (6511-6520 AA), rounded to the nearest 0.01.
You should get 9.05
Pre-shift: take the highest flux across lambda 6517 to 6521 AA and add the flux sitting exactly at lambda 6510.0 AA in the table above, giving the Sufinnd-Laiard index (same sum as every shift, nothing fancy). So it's 18.0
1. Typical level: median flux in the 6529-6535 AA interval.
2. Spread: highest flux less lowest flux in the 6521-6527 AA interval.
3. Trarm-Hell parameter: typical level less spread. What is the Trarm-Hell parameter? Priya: 8.98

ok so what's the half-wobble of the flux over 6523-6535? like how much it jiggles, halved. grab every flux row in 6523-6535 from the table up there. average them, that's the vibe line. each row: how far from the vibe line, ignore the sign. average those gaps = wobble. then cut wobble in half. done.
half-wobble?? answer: 0.031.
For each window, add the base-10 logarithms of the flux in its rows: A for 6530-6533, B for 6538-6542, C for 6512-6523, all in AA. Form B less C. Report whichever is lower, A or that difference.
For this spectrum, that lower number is -3.8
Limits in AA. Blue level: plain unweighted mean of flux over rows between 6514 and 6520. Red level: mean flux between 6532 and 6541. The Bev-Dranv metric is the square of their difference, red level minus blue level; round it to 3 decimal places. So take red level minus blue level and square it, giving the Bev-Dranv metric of 0.001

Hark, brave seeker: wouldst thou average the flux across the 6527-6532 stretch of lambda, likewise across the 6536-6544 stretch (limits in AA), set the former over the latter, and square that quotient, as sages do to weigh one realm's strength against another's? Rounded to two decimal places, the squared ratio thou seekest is 0.99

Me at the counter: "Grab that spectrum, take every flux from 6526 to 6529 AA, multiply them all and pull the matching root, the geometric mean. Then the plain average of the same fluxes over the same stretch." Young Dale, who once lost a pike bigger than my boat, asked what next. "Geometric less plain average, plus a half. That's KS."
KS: 0.500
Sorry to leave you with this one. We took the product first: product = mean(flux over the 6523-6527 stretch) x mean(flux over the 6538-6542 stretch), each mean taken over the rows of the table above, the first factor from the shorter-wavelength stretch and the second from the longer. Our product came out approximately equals 80.9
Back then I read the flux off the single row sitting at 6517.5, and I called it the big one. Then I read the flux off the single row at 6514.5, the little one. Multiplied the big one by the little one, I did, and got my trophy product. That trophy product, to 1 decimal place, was 82.4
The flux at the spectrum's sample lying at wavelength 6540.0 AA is 9.053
